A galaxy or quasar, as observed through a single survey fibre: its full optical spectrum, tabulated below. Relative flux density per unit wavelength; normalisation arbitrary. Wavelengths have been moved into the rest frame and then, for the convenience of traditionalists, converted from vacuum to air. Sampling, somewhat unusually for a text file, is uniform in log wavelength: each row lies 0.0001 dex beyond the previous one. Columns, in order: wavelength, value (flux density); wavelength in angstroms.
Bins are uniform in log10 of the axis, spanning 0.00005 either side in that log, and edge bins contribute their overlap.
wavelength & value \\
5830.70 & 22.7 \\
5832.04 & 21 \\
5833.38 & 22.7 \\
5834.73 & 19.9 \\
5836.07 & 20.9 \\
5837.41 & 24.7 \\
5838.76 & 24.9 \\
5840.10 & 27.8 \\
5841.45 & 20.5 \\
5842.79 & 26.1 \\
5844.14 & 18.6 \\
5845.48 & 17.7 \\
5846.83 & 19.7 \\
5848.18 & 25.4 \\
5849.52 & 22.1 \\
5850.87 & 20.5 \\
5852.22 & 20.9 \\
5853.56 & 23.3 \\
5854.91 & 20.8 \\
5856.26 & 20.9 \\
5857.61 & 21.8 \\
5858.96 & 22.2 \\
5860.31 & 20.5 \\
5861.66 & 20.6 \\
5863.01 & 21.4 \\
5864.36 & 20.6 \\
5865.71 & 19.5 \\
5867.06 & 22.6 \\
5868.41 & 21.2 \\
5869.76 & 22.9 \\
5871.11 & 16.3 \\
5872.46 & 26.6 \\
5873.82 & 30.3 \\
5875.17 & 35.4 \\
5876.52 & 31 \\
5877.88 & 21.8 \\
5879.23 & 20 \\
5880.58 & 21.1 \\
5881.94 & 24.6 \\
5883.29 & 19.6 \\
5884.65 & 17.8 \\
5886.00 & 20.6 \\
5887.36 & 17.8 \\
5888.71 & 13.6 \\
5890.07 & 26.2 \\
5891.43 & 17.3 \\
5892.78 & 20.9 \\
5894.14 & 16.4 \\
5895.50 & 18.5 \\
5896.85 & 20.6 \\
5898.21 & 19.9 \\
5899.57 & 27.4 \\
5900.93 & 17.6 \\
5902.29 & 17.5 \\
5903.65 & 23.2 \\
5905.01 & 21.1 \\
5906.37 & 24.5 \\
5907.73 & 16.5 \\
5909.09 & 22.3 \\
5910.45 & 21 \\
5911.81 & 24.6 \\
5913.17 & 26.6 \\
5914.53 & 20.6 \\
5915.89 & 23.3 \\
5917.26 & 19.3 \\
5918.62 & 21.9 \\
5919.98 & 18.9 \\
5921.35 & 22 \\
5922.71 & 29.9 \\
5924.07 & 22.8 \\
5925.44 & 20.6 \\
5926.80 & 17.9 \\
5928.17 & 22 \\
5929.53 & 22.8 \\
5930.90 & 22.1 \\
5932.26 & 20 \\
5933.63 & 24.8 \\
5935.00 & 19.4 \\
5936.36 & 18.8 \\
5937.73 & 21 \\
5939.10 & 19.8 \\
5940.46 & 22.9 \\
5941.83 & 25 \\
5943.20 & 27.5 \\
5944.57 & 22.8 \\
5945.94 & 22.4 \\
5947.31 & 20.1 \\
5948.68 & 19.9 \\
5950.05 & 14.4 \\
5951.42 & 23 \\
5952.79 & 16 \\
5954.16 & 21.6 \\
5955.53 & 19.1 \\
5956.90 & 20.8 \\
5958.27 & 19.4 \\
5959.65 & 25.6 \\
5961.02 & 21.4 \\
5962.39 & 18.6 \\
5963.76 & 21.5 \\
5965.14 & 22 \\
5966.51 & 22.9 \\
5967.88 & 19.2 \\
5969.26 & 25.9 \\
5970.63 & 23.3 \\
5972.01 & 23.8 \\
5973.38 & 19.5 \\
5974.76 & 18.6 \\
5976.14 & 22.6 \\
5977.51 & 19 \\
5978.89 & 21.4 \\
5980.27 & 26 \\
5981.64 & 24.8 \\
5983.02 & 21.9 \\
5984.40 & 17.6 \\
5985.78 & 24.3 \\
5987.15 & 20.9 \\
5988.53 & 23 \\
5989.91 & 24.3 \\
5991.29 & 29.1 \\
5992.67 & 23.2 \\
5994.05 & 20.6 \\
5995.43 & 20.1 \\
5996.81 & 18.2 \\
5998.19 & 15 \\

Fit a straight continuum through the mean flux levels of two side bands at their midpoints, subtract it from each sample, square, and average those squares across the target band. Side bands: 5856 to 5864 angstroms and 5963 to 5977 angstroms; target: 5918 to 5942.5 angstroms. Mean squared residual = 7.6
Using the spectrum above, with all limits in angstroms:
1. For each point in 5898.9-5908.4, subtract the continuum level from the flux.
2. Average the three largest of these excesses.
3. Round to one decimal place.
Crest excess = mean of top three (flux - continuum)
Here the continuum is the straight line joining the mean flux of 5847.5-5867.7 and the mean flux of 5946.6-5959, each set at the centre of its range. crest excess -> 4.5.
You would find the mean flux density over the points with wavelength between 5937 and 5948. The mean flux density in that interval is 22.7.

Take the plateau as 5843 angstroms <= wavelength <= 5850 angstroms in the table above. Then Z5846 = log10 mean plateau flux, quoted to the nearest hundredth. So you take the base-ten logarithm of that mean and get 1.32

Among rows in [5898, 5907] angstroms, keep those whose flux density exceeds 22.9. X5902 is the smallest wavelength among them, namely 5899.57 angstroms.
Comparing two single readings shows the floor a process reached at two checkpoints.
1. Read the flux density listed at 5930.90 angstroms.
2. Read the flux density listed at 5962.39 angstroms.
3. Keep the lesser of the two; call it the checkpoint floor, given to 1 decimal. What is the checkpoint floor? 18.6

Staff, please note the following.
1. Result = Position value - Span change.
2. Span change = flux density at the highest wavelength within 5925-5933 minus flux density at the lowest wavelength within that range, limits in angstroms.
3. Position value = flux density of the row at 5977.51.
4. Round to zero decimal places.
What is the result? 20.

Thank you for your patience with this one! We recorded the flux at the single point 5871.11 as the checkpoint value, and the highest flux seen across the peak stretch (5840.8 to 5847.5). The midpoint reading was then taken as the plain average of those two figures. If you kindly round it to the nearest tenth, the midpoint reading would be 21.2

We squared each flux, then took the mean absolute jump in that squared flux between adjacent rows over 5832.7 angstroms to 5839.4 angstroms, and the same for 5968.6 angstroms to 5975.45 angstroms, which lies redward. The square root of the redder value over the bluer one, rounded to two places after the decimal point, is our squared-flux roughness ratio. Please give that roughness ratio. 1.04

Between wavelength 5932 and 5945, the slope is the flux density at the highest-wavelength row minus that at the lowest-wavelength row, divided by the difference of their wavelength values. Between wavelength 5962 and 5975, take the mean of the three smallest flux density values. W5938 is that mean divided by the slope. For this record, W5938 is 83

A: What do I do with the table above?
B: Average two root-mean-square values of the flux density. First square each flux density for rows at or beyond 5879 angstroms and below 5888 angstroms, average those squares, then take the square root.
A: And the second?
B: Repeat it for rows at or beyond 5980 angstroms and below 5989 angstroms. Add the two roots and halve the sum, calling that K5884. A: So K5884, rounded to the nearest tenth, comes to 21.6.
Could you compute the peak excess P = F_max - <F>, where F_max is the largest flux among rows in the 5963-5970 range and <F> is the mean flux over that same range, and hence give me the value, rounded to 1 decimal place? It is 3.6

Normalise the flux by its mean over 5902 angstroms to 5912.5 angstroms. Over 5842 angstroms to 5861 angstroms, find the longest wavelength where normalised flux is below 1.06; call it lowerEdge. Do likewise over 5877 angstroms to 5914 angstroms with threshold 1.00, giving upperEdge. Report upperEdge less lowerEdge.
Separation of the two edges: 50.1 angstroms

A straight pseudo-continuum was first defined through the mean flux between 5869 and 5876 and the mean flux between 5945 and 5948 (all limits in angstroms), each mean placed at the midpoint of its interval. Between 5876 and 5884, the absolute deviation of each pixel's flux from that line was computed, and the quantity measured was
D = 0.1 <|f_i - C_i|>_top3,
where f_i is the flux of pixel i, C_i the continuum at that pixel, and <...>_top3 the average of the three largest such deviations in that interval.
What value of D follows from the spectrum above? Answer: 0.56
